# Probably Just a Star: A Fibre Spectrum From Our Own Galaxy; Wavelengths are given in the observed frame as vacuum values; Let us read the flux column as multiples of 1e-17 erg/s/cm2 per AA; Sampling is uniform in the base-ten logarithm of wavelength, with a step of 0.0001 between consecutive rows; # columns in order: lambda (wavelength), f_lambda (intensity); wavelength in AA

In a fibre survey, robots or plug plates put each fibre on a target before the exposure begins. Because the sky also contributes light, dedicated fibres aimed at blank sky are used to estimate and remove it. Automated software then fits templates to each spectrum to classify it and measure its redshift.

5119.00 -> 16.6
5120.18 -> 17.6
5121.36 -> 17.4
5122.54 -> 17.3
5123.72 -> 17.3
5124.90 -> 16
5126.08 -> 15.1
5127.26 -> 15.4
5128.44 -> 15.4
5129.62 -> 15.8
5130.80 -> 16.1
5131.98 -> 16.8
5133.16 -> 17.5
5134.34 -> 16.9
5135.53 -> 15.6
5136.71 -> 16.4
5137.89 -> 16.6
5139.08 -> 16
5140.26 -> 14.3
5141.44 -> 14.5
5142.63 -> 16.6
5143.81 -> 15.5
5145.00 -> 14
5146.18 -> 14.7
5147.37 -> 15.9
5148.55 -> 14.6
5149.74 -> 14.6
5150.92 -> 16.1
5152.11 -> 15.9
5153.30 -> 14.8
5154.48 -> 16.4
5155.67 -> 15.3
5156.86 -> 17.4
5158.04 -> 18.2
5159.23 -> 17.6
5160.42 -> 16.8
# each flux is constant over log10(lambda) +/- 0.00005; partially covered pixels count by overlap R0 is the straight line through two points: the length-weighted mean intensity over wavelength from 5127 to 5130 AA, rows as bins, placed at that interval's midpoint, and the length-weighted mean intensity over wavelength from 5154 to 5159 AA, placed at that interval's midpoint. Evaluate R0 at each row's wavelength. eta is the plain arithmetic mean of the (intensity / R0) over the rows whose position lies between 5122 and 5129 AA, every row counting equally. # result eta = 1.05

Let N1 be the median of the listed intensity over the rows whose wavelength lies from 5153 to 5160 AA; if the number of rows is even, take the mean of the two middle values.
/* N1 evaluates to 16.9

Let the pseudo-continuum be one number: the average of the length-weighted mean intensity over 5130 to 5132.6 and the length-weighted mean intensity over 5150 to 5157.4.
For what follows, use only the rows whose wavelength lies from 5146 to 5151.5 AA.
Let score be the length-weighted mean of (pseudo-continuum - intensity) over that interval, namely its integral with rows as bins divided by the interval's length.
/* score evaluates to 1.0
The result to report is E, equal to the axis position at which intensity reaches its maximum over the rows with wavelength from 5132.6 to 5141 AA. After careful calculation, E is 5133.16 AA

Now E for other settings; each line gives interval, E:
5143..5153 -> 5150.92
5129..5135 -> 5133.16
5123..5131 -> 5123.72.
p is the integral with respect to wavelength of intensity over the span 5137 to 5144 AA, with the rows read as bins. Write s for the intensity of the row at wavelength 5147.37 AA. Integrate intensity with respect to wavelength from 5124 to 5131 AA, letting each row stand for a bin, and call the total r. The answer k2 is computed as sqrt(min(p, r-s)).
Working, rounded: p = 109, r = 110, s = 15.9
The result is 9.7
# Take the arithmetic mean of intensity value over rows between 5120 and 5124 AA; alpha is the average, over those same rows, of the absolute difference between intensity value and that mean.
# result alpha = 0.1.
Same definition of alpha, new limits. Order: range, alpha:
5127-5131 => 0.3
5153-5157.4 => 0.9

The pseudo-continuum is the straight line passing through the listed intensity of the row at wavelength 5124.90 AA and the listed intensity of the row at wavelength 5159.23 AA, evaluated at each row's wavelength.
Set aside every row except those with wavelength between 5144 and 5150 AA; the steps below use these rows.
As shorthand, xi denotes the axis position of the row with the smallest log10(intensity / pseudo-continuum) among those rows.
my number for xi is 5145.00 AA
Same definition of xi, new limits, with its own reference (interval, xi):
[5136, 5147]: 5145.00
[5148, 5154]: 5149.74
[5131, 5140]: 5135.53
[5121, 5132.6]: 5126.08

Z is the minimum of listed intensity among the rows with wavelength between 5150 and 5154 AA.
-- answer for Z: 14.8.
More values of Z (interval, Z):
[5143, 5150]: 14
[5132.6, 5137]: 15.6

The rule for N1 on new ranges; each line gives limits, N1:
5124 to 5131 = 15.6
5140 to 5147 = 14.6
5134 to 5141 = 16.2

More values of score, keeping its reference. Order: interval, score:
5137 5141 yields 0.5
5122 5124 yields -1.1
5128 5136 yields -0.2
